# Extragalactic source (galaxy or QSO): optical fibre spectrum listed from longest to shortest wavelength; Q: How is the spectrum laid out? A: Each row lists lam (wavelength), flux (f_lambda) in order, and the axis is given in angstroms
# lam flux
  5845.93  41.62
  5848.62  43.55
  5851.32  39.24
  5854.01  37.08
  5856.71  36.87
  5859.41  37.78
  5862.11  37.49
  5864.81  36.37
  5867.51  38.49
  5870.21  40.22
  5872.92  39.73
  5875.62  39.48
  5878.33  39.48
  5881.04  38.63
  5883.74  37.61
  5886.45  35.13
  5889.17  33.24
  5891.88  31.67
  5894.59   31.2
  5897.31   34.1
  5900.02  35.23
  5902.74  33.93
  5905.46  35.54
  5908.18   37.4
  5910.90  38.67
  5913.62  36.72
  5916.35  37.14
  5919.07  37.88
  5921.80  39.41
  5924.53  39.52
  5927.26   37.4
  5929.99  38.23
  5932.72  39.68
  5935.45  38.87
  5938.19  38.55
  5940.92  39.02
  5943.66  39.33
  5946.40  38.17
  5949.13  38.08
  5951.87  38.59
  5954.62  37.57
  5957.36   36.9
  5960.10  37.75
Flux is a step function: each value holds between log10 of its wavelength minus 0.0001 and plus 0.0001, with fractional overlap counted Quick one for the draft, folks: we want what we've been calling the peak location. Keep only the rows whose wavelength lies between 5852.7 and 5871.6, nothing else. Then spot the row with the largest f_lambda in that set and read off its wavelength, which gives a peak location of 5870.21 angstroms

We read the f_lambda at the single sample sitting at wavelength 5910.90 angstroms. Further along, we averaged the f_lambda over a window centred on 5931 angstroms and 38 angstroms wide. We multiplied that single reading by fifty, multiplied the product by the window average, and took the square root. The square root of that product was 273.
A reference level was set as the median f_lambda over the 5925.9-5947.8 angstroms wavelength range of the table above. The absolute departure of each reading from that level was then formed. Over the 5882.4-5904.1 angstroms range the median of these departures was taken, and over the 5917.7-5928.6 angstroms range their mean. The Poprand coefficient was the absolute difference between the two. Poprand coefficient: 3.8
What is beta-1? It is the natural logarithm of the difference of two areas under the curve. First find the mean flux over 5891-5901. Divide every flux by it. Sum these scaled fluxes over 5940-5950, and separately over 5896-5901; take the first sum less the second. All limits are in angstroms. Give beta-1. 0.9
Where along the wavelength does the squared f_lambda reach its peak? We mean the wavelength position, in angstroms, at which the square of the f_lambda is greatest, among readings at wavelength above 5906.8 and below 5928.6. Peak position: 5924.53 angstroms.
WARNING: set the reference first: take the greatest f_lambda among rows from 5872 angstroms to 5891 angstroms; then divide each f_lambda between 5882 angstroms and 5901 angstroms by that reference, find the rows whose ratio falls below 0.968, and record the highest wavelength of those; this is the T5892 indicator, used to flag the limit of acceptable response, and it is 5900.02 angstroms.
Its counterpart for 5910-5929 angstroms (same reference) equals 5927.26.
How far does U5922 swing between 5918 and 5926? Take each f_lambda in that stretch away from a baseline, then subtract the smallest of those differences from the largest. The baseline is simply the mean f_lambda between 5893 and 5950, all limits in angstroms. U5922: 1.6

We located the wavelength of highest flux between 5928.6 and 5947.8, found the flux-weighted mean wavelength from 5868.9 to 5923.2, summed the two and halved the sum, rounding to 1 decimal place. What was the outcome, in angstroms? 5914.3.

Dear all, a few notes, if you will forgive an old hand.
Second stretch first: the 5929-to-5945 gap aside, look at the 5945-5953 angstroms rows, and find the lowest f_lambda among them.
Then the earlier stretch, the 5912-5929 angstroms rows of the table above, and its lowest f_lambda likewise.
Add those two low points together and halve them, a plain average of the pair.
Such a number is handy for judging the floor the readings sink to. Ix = 37.4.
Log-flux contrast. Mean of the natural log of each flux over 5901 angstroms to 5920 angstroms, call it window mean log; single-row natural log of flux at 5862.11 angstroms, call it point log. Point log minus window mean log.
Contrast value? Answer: 0.02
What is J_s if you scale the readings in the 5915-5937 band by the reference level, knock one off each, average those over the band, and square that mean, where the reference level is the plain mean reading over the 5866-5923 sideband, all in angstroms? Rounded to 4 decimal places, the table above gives 0.0024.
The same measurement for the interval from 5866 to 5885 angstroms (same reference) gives 0.0042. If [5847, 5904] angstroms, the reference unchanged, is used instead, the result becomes 0.0001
